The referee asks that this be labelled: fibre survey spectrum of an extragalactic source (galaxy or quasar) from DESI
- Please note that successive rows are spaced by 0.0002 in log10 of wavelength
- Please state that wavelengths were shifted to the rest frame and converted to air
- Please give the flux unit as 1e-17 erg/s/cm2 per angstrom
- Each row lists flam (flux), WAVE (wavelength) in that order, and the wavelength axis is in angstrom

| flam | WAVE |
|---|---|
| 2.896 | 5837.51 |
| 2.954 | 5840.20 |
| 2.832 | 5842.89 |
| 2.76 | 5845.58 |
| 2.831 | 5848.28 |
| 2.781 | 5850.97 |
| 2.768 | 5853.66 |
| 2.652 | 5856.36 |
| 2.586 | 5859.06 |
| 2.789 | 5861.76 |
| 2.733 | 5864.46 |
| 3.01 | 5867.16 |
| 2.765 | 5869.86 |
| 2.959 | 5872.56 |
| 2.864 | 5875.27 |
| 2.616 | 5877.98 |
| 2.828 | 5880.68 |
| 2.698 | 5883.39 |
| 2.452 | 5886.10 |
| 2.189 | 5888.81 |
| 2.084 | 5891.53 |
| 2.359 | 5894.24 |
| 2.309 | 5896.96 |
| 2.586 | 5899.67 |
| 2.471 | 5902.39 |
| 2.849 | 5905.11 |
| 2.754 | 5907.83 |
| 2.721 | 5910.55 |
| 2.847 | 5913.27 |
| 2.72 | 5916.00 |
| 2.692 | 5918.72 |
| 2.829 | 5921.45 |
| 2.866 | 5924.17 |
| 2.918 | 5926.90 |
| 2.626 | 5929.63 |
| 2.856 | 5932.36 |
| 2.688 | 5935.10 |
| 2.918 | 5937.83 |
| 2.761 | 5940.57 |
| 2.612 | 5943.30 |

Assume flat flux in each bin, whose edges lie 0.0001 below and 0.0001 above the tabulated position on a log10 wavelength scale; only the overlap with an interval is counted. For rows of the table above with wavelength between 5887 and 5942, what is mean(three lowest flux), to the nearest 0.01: 2.19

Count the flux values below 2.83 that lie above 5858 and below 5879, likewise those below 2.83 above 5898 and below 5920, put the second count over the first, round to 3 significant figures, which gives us 1.20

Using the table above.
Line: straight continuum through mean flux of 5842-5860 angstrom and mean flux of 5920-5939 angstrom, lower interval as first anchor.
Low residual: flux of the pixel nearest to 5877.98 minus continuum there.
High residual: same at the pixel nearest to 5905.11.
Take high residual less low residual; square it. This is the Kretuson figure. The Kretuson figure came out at 0.044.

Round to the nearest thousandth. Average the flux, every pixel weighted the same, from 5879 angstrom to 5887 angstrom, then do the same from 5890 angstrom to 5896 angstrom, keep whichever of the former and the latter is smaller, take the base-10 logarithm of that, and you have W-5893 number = 0.347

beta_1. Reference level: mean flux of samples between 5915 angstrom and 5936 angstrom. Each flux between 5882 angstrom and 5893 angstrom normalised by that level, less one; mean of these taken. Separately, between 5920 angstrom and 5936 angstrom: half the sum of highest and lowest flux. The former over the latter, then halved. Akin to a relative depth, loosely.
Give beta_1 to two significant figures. -0.027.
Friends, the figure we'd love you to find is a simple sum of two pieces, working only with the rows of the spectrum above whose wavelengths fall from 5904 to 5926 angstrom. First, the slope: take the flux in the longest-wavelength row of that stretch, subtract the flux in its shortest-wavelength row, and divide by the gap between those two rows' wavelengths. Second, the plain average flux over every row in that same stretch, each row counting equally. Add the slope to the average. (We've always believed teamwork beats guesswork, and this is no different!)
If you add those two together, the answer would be 2.79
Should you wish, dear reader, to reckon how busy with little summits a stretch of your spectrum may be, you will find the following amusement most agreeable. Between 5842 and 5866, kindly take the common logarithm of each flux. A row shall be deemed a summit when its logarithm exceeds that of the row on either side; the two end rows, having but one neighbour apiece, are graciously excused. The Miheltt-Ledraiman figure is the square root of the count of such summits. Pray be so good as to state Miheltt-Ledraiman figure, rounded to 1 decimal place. 1.4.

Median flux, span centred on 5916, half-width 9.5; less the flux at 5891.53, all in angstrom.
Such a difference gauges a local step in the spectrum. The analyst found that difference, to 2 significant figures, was 0.67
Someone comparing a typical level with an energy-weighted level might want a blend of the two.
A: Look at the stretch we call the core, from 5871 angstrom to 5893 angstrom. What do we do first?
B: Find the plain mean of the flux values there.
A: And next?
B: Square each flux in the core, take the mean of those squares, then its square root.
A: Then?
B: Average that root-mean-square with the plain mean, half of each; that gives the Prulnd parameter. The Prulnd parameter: 2.59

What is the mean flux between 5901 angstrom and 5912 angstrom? 2.70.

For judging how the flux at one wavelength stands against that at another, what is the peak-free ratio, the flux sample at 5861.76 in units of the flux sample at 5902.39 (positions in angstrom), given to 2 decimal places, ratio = 1.13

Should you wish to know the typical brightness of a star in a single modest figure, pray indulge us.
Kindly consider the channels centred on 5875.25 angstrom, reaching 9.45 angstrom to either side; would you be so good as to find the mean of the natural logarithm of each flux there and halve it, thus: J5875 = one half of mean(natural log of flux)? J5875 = 0.518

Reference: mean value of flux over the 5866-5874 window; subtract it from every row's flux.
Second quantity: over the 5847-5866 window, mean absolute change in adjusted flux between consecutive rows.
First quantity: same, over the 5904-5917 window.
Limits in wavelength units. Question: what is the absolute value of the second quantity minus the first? 0.011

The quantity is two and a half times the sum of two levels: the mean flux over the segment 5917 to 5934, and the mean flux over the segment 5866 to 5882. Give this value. 14.1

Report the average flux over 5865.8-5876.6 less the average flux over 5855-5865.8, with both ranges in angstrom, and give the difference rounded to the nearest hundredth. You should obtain 0.21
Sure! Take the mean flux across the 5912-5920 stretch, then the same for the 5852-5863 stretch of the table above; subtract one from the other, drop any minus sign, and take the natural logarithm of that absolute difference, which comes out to -2.9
